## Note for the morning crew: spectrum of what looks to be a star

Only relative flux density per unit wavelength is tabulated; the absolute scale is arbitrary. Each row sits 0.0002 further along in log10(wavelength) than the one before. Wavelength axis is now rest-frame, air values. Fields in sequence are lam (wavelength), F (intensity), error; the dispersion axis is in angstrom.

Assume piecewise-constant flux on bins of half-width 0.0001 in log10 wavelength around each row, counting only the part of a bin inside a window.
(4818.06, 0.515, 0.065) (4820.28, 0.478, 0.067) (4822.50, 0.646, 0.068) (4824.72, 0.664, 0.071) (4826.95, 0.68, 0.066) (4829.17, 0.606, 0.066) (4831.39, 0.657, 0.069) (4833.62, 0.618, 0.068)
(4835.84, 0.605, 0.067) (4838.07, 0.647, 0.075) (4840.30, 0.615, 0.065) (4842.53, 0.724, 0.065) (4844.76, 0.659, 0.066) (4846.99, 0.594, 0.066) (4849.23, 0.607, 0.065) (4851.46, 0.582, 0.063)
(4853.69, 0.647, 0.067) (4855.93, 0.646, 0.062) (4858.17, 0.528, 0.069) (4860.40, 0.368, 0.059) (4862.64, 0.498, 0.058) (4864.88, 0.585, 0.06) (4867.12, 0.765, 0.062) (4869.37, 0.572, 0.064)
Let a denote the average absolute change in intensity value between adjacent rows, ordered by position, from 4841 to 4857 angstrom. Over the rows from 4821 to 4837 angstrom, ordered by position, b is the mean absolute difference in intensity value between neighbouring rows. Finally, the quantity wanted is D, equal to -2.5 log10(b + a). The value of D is 2.82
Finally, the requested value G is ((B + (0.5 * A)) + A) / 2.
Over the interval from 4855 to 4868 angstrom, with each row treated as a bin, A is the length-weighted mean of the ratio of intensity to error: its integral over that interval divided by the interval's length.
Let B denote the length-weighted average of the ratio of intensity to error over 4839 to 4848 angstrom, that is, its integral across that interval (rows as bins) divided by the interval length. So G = 11.8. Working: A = 9.09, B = 9.9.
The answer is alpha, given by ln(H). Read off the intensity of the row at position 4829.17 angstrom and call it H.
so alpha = -0.50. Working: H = 0.606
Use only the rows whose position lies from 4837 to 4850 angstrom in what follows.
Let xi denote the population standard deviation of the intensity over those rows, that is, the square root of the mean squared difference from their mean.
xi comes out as 0.043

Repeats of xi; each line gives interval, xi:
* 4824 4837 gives 0.030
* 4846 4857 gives 0.027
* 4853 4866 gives 0.097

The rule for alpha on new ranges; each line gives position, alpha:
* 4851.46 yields -0.54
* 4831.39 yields -0.42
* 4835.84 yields -0.50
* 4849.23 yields -0.50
